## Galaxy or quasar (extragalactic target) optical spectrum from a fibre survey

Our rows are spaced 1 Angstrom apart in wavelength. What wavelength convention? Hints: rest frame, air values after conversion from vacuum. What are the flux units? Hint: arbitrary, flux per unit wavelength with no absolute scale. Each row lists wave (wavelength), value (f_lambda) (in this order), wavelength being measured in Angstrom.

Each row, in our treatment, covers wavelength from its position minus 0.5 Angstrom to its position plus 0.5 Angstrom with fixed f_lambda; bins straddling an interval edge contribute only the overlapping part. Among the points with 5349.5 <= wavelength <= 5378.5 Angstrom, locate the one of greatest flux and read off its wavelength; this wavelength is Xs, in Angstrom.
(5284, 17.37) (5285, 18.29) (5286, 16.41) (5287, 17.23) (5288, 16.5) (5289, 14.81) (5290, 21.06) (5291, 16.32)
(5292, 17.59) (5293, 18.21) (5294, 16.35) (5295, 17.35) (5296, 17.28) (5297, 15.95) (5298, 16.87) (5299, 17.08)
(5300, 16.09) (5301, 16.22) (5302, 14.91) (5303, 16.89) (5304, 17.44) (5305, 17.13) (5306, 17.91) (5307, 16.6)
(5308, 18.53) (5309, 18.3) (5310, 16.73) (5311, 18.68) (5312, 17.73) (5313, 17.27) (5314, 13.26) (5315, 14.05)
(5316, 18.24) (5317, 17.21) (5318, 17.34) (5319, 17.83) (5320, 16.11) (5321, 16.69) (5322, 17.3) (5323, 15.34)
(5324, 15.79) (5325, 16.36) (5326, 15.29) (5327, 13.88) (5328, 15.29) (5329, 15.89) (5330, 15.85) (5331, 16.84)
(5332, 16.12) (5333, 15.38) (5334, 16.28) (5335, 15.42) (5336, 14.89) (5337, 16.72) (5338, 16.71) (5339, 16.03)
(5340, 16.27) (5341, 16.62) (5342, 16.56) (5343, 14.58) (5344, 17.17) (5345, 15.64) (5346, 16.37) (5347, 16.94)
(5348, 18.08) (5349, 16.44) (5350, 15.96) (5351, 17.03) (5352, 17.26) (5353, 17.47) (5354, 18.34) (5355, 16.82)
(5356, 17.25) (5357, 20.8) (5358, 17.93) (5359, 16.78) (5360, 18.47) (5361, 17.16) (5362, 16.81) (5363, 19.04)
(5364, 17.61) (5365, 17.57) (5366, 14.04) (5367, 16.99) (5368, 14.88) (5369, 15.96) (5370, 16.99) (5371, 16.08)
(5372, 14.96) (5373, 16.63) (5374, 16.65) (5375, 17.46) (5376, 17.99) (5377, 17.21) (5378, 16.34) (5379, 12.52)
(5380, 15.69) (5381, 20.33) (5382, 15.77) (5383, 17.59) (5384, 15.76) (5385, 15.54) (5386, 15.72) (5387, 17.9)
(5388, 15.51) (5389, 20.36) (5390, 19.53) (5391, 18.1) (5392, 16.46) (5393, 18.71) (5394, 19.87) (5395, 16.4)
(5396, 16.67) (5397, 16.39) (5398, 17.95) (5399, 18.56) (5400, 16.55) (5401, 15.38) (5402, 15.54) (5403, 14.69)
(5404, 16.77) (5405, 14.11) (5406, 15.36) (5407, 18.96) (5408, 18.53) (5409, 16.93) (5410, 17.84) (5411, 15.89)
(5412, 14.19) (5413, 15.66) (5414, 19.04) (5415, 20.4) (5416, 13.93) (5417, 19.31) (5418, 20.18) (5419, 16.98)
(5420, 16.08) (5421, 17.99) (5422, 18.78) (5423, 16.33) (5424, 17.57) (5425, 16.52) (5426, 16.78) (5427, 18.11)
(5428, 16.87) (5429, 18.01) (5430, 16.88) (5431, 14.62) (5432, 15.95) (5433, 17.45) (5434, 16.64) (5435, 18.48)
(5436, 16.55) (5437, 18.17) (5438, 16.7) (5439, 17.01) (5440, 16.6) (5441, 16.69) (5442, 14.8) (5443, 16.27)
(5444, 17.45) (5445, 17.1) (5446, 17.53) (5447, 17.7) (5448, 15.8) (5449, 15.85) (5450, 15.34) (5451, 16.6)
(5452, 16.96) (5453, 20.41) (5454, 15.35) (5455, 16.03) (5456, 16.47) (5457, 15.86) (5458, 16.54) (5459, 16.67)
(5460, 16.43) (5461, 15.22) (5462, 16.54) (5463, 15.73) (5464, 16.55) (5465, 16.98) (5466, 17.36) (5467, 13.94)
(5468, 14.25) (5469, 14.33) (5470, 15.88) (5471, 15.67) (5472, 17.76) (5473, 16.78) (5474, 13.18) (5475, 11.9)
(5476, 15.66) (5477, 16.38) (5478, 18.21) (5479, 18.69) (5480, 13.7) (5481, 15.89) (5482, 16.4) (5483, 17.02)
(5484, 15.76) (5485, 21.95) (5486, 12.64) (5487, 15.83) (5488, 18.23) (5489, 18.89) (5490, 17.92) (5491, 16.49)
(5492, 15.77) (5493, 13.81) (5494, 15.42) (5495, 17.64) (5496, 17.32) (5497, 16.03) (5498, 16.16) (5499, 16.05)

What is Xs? 5357 Angstrom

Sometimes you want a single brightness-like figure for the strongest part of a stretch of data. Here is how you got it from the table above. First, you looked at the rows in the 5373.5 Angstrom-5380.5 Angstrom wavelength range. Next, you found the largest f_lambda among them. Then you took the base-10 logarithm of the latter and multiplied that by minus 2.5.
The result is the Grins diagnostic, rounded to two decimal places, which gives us -3.14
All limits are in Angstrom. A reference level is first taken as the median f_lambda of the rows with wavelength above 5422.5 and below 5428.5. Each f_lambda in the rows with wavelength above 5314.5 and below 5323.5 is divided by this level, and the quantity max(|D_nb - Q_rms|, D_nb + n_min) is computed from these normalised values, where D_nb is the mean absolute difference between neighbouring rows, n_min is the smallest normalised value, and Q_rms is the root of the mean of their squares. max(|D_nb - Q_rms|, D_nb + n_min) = 0.91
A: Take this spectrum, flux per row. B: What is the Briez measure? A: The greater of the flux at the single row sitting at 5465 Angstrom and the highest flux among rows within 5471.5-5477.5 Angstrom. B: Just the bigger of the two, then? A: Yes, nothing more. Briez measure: 17.8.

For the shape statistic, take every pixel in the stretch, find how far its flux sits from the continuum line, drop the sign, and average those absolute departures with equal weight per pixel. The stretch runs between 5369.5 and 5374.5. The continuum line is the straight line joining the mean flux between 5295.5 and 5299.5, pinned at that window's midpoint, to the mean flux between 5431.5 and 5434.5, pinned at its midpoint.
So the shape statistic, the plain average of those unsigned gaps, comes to 0.6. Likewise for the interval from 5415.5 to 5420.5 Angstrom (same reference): 2.0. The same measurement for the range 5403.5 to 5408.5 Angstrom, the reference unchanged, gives 1.6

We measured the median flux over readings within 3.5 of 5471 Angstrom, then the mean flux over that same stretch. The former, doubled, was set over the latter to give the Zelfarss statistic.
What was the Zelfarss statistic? 2.03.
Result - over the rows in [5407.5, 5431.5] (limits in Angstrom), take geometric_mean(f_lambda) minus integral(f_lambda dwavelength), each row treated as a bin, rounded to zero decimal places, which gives -396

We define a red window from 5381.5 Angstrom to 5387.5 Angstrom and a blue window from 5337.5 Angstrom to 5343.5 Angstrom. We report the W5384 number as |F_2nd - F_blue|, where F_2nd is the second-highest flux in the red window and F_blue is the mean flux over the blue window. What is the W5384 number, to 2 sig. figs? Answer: 1.5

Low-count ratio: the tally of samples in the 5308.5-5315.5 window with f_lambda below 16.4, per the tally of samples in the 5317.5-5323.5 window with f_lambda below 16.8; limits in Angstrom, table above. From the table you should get 0.67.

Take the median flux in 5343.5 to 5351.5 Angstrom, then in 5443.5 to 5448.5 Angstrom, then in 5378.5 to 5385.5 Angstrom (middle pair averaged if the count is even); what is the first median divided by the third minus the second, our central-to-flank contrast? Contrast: -10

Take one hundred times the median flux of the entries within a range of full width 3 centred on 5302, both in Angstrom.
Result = 1622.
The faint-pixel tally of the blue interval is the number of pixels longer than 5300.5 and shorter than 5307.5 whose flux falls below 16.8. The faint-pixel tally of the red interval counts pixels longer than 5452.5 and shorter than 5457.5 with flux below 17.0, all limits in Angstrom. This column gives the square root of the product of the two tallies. 3.5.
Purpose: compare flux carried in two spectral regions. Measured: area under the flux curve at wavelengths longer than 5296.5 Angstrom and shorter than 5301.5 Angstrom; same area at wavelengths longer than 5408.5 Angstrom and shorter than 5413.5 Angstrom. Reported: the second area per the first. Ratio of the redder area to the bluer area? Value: 0.98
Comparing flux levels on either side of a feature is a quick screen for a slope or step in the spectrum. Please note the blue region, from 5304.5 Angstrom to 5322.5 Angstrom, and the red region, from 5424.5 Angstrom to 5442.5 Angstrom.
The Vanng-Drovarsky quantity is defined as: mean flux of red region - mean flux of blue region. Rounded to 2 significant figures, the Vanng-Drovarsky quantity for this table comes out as -0.23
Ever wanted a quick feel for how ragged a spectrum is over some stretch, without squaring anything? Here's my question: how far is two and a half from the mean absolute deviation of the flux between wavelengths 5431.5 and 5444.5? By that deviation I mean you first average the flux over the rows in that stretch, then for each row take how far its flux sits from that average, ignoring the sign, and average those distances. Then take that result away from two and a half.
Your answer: 1.82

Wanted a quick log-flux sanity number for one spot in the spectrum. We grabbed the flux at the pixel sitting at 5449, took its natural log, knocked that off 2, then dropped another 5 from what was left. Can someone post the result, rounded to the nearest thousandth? -5.763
